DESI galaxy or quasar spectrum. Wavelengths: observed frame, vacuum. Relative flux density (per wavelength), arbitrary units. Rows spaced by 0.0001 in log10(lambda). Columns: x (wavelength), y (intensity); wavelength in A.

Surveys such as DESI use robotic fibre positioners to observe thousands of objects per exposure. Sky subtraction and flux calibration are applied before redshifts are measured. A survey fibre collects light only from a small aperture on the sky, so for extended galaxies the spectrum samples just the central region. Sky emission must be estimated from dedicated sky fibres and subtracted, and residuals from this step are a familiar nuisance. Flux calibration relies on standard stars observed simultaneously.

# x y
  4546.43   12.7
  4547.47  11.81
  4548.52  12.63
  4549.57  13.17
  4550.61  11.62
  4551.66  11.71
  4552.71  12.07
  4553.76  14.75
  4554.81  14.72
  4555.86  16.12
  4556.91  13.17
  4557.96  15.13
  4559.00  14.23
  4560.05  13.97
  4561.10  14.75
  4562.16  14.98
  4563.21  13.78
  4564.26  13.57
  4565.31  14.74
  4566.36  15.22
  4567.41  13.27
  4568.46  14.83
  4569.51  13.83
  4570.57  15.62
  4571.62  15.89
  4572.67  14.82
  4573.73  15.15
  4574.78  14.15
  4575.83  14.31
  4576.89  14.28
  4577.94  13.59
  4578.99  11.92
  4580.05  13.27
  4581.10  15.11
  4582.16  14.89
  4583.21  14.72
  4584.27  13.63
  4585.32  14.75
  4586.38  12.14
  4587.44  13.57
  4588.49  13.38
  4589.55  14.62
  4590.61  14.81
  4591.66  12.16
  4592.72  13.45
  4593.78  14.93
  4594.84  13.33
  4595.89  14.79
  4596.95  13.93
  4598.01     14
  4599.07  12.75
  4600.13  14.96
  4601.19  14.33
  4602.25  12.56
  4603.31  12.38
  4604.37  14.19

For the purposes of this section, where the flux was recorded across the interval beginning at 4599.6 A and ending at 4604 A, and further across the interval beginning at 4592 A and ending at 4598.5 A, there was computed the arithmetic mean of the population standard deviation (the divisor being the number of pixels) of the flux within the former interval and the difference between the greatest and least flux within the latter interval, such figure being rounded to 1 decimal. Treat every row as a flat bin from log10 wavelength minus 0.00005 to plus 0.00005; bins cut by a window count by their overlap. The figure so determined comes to 1.4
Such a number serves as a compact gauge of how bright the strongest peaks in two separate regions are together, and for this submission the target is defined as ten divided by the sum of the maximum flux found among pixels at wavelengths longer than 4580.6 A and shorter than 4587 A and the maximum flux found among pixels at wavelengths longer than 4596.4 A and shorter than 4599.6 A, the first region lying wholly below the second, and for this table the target 0.344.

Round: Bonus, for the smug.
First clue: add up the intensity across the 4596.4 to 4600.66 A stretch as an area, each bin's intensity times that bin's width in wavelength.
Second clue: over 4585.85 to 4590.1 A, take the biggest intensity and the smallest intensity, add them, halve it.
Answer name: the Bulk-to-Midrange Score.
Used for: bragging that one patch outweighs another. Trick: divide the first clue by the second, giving 4.4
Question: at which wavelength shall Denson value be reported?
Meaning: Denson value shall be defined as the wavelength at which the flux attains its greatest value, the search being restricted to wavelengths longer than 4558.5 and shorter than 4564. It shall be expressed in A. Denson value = 4562.16 A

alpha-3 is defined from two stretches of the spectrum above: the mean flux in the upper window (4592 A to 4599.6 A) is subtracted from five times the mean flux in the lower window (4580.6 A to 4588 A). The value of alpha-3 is 56.7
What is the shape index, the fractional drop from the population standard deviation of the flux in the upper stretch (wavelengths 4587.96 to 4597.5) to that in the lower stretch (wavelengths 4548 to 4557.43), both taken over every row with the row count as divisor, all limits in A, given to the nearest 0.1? -0.7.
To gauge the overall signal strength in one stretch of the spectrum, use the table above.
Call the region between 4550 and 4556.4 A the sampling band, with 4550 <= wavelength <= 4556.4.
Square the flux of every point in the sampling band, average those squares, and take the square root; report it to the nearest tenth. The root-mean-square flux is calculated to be 13.6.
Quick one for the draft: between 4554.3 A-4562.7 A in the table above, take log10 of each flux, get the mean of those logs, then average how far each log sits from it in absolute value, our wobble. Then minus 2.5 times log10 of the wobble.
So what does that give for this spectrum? 4.3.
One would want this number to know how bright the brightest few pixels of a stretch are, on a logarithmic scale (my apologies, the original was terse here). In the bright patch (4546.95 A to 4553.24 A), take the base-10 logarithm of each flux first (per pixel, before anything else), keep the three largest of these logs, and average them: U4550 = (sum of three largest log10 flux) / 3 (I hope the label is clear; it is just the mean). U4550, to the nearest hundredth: 1.10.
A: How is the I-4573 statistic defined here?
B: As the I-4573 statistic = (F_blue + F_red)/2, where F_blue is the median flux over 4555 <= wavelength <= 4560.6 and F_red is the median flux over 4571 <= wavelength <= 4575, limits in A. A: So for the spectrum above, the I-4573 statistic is 14.6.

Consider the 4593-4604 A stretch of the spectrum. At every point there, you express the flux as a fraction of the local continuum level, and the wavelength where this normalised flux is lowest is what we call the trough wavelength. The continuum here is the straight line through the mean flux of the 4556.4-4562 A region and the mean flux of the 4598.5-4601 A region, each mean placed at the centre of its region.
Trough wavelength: 4603.31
